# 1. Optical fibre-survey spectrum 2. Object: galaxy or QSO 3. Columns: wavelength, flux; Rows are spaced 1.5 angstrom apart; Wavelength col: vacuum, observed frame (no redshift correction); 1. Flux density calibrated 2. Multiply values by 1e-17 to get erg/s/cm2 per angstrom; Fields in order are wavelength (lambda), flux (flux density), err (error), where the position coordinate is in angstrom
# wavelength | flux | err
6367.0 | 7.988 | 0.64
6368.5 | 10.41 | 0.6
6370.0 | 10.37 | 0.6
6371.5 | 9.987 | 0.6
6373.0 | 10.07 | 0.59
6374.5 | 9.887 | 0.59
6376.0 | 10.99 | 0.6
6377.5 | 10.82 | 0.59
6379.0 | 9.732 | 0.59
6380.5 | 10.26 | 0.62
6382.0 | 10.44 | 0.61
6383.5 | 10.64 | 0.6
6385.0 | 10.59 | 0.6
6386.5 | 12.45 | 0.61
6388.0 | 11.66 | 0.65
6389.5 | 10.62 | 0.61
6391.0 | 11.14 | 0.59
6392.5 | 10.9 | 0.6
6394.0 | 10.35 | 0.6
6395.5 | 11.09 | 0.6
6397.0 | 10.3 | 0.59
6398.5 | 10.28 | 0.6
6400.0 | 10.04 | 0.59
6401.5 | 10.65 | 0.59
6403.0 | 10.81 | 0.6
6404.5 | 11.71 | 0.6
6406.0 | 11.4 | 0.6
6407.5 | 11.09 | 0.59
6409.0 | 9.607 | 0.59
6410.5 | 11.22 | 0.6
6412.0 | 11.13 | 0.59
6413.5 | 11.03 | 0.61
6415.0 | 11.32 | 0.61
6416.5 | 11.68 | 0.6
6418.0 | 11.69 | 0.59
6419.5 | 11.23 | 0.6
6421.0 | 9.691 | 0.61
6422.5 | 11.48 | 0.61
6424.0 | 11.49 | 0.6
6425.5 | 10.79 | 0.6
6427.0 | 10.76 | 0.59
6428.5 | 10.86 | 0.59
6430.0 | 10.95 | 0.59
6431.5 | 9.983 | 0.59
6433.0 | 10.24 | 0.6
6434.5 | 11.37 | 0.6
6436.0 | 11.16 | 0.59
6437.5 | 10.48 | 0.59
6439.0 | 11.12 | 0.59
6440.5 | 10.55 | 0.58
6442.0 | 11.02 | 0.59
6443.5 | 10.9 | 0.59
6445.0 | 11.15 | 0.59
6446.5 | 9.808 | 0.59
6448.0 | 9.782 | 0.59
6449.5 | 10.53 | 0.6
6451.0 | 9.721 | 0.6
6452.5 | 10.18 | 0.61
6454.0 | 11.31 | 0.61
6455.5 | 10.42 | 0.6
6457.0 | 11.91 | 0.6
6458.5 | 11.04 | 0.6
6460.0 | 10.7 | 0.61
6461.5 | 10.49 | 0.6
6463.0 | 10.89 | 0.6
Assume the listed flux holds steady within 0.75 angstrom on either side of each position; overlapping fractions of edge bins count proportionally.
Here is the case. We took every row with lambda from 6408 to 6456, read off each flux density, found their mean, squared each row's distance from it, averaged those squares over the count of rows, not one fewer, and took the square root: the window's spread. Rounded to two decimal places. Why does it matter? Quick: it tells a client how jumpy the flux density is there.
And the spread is 0.61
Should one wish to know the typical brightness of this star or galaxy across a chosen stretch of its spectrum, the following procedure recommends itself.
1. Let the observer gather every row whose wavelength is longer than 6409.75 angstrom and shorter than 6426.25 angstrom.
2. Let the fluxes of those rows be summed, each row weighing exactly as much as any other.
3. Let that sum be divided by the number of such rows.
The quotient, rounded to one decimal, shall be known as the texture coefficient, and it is 11.2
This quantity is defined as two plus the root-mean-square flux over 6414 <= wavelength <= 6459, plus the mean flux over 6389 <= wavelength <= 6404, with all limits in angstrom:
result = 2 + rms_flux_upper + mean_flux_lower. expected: 23.5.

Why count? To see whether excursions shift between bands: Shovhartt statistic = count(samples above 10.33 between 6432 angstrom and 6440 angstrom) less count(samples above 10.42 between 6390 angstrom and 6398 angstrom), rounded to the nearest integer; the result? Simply 1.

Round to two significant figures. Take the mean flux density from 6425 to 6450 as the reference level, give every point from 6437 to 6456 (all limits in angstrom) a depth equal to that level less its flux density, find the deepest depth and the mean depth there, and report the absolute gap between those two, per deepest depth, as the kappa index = 0.86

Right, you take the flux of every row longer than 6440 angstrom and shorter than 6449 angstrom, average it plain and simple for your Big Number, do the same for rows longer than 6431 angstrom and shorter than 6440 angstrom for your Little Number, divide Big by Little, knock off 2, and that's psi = -1.02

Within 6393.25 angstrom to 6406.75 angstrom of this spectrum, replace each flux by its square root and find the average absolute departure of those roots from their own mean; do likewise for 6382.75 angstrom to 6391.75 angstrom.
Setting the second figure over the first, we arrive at 1.23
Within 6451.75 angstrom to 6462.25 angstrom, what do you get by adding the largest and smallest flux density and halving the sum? 11.0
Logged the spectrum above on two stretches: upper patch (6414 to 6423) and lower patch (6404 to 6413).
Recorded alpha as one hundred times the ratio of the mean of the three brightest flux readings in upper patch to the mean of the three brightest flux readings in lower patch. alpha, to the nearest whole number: 102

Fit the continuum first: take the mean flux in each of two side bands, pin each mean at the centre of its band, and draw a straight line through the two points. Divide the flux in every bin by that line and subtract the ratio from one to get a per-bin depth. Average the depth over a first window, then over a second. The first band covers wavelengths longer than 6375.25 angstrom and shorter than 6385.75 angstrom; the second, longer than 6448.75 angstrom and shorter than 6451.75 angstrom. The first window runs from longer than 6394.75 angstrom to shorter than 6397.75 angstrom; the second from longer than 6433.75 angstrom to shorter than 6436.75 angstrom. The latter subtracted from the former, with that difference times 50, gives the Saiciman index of 3.8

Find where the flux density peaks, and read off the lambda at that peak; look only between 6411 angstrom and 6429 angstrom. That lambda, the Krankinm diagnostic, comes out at 6418.0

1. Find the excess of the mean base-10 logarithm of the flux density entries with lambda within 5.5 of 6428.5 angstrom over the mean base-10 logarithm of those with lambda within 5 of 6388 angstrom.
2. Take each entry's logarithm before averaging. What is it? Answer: -0.016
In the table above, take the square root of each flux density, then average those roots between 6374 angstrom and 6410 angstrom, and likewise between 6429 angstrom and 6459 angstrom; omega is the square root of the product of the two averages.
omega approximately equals 3.27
